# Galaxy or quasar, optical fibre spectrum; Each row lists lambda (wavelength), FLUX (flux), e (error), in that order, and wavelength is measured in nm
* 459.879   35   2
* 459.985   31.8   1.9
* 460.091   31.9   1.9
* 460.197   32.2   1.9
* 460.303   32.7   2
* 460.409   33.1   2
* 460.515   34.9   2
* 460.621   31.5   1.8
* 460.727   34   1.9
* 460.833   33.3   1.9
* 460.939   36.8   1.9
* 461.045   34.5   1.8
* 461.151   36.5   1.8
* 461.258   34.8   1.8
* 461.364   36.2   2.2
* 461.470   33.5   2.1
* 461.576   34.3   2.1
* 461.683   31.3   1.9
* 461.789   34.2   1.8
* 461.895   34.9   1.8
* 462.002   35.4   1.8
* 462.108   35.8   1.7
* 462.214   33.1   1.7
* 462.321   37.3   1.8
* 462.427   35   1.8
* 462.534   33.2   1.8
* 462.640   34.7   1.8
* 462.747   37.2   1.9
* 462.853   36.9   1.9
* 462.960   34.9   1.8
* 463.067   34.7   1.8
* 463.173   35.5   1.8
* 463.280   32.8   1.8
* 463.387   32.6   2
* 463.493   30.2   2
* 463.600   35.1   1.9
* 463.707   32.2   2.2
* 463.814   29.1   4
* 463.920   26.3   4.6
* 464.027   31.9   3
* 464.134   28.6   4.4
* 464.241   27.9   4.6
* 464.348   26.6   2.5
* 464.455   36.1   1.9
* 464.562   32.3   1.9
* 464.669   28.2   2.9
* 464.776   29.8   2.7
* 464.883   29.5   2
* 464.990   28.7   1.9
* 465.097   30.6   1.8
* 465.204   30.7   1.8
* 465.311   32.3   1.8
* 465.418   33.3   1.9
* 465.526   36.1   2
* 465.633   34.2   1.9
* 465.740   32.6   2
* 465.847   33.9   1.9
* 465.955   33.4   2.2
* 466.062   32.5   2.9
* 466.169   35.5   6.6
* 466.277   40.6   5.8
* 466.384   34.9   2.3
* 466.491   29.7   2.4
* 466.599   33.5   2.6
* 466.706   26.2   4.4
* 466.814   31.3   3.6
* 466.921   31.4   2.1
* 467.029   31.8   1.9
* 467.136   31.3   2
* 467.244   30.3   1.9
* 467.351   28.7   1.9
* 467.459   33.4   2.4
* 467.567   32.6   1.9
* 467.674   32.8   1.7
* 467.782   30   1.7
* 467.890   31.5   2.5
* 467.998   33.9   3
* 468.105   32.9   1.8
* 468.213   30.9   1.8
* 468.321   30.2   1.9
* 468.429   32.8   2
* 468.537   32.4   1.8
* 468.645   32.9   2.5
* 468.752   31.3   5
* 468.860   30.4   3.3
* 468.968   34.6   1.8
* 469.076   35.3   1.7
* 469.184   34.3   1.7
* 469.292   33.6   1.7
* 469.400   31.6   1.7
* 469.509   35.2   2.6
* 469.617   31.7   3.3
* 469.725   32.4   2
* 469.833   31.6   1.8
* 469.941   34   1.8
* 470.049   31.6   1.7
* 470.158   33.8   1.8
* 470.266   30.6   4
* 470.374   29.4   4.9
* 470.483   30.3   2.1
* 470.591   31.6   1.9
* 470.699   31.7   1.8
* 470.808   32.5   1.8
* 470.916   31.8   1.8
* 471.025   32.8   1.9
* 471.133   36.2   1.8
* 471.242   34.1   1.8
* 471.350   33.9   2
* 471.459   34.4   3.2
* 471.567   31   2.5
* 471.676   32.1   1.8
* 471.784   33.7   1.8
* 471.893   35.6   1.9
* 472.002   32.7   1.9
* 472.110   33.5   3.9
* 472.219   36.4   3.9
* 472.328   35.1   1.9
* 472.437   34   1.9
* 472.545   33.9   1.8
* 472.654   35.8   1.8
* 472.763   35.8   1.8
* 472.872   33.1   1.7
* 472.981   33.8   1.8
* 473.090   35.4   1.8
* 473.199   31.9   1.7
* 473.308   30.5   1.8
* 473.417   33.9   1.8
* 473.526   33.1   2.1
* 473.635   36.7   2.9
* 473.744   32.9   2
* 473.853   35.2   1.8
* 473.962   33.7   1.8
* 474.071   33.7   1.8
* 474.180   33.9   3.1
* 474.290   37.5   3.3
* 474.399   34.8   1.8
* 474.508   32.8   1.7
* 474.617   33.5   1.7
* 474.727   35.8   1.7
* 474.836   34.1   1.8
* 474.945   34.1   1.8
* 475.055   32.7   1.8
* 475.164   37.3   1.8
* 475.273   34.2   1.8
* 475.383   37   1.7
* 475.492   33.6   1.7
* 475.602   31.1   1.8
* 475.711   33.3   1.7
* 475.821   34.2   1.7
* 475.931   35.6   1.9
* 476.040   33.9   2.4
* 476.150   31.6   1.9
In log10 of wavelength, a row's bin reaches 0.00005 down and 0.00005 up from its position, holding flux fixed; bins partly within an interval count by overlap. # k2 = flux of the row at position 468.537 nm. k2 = 32.4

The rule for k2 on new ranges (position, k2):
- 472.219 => 36.4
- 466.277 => 40.6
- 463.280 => 32.8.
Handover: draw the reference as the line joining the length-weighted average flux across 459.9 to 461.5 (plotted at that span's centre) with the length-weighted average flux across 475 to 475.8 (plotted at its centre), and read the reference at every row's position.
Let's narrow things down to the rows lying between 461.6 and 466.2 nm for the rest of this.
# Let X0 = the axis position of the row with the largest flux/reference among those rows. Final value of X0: 462.321 nm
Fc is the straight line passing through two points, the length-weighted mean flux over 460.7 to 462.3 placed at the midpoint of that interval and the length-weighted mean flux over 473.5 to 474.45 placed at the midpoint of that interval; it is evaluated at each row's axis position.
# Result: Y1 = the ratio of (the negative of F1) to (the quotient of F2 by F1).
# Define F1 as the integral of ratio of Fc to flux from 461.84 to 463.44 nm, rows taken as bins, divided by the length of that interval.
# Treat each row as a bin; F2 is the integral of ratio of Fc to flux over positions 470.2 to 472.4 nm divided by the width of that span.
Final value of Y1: -0.9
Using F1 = 0.99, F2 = 1.054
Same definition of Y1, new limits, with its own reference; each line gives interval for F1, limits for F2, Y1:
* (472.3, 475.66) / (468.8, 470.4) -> -1.0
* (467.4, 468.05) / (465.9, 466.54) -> -1.1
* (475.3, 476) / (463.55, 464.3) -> -0.9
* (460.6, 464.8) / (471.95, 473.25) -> -1.1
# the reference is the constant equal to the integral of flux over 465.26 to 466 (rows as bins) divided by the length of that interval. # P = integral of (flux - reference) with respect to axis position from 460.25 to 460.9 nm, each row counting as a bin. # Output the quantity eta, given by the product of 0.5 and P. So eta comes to -0.1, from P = -0.2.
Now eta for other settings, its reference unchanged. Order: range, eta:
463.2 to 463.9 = -0.6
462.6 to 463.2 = 0.6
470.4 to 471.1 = -0.6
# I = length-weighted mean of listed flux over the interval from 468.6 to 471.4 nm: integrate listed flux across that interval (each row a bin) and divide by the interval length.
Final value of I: 32.7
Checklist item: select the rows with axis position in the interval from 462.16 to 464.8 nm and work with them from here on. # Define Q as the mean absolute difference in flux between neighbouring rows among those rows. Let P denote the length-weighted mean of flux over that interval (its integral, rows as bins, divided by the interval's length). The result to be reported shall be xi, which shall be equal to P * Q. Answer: 87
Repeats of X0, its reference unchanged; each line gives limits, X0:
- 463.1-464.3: 463.173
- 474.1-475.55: 474.290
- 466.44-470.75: 469.076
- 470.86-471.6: 471.133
